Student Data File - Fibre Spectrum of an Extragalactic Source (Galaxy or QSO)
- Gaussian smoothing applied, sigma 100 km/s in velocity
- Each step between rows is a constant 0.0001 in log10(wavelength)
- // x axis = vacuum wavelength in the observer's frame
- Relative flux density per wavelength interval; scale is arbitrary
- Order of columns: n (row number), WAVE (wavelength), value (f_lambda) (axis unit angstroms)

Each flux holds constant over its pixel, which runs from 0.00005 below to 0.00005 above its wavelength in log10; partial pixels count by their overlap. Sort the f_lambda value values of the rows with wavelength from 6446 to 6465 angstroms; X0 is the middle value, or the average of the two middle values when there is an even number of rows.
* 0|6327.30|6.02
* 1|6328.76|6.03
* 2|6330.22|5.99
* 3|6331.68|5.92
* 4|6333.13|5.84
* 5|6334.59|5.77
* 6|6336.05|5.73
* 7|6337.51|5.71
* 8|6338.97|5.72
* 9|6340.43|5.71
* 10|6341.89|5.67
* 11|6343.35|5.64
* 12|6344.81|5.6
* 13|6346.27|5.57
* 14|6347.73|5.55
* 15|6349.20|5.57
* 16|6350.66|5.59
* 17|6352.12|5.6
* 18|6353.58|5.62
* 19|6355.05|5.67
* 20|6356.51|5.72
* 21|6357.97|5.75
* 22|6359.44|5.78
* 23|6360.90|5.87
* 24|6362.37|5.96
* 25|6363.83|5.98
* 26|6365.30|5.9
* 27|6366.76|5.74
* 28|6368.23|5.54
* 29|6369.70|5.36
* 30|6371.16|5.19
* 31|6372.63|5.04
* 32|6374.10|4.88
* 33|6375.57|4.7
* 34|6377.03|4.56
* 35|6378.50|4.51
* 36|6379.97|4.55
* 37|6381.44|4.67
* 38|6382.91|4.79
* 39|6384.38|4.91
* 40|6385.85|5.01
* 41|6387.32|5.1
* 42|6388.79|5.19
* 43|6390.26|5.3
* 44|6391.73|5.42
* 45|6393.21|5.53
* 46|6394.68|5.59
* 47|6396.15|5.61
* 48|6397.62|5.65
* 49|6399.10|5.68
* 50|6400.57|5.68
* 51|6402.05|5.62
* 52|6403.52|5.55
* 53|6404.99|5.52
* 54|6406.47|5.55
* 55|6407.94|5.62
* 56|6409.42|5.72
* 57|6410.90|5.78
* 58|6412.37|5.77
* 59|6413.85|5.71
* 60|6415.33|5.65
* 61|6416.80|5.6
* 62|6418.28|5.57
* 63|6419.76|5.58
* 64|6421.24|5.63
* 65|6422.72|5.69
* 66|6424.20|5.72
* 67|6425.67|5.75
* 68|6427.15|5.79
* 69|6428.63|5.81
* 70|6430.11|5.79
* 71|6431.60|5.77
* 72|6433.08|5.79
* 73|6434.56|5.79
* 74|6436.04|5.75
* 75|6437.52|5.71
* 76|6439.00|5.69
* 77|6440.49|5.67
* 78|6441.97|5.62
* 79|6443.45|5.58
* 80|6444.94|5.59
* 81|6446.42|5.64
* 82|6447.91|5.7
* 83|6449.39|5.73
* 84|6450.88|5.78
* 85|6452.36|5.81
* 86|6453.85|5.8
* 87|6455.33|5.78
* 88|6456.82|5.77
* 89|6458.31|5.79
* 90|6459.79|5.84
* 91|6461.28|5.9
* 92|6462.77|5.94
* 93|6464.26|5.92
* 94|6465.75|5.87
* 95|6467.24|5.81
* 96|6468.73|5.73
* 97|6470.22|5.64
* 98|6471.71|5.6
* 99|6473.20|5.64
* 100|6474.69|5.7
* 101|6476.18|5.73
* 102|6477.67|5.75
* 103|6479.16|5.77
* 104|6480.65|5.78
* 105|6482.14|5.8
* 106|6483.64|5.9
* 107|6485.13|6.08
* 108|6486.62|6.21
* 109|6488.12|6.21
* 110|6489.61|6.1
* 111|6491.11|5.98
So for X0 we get 5.79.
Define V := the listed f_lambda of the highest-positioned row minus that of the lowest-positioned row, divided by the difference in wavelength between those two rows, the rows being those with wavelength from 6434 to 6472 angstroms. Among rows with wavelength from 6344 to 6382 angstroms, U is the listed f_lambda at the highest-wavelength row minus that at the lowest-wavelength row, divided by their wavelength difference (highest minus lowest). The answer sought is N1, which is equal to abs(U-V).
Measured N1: 0.020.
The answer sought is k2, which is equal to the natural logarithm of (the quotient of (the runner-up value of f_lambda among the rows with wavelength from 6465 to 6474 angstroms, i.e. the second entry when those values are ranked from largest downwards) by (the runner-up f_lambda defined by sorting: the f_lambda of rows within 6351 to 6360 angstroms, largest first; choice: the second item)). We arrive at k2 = 0.01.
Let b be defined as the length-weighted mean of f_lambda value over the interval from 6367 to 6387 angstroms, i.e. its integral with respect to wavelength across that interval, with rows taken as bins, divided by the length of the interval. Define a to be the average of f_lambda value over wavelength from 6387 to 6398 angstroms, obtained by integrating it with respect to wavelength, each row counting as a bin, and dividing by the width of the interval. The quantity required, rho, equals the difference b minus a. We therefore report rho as -0.51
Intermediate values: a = 5.43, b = 4.92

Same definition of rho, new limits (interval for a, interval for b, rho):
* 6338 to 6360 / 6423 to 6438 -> 0.12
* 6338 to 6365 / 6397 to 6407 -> -0.10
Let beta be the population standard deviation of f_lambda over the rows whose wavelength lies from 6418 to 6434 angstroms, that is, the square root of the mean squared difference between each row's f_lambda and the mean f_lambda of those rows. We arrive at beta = 0.08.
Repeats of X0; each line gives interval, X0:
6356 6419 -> 5.57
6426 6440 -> 5.79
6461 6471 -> 5.87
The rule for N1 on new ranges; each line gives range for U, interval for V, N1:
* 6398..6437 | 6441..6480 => 0.002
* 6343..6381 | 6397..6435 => 0.034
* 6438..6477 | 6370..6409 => 0.011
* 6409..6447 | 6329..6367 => 0.005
